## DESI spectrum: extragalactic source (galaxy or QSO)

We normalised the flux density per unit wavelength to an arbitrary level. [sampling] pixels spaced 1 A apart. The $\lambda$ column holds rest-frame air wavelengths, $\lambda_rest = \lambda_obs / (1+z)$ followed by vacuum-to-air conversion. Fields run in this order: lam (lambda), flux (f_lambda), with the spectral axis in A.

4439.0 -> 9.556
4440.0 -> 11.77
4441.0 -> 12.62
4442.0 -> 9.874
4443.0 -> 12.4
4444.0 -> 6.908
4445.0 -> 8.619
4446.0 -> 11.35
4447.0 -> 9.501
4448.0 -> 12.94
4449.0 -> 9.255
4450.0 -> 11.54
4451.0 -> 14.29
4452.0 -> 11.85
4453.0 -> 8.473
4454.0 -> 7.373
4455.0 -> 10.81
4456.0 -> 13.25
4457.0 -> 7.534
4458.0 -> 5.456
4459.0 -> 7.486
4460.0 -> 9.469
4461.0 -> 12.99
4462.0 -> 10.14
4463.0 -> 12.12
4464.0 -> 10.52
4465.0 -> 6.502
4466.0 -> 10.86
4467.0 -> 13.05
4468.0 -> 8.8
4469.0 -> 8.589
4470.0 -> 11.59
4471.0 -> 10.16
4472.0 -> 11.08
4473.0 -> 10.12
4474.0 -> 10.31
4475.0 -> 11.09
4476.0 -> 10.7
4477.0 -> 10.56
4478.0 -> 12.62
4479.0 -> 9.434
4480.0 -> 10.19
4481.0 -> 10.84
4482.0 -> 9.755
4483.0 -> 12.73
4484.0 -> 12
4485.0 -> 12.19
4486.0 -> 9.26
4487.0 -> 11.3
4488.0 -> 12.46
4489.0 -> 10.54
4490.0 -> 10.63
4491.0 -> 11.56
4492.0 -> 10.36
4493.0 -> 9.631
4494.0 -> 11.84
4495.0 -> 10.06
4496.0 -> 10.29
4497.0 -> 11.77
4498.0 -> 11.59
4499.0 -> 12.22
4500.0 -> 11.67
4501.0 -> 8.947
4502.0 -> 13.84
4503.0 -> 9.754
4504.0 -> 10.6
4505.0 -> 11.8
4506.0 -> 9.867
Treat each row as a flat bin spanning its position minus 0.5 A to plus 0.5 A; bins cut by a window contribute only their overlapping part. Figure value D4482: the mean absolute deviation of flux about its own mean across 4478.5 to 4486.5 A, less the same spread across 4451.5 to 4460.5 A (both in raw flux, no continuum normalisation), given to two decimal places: -0.87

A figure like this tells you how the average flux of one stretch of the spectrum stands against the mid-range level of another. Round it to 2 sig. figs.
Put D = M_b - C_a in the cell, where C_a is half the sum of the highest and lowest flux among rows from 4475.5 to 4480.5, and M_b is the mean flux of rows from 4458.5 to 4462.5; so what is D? -1.0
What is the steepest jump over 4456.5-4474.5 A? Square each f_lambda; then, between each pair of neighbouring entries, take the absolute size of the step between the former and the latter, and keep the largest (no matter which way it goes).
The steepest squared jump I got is 93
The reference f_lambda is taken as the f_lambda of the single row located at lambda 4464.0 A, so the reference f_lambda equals 10.52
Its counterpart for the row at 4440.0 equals 11.77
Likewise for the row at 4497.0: 11.77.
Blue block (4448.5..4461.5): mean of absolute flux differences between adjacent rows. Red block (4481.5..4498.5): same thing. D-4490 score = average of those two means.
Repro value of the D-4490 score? 2.03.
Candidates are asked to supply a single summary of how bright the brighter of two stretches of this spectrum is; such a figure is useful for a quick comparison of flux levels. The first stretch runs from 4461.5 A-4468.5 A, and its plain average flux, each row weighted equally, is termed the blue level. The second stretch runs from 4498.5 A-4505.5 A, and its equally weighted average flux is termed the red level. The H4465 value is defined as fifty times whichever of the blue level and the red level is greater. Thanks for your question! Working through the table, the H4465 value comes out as 563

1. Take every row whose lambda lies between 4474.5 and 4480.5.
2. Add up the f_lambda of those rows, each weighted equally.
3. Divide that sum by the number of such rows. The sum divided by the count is 10.8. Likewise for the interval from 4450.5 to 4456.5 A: 11.0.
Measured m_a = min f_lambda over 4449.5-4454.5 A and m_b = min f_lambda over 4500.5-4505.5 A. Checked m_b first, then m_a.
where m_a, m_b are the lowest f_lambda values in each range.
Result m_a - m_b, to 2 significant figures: -1.6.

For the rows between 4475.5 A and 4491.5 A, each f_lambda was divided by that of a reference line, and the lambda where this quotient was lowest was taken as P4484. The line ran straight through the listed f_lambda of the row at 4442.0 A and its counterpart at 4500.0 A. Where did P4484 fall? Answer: 4486.0 A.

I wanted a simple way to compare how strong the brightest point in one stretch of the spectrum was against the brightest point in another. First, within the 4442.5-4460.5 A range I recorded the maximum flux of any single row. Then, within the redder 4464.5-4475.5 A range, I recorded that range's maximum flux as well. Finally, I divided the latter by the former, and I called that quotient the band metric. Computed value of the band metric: 0.91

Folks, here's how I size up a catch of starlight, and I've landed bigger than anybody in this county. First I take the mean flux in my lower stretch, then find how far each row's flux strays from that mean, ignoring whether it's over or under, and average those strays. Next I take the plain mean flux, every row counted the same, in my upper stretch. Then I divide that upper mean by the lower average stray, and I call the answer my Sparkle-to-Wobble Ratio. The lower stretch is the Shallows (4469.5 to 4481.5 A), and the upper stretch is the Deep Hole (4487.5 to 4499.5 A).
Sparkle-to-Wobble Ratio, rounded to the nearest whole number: 18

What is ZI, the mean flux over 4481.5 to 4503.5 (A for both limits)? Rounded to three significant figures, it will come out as 11.1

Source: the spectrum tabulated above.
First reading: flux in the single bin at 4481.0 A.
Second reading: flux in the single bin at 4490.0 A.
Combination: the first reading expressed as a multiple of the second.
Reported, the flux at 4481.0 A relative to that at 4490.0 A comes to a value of 1.02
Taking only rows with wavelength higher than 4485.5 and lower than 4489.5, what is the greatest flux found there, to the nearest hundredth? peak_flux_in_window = 12.46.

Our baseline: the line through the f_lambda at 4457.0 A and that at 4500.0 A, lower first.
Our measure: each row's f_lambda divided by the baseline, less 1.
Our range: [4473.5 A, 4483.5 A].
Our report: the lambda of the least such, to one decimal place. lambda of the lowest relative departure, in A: 4479.0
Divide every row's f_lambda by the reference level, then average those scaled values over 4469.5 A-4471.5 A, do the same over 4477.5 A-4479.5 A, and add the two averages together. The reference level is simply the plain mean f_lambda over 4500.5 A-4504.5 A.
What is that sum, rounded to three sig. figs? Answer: 2.03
